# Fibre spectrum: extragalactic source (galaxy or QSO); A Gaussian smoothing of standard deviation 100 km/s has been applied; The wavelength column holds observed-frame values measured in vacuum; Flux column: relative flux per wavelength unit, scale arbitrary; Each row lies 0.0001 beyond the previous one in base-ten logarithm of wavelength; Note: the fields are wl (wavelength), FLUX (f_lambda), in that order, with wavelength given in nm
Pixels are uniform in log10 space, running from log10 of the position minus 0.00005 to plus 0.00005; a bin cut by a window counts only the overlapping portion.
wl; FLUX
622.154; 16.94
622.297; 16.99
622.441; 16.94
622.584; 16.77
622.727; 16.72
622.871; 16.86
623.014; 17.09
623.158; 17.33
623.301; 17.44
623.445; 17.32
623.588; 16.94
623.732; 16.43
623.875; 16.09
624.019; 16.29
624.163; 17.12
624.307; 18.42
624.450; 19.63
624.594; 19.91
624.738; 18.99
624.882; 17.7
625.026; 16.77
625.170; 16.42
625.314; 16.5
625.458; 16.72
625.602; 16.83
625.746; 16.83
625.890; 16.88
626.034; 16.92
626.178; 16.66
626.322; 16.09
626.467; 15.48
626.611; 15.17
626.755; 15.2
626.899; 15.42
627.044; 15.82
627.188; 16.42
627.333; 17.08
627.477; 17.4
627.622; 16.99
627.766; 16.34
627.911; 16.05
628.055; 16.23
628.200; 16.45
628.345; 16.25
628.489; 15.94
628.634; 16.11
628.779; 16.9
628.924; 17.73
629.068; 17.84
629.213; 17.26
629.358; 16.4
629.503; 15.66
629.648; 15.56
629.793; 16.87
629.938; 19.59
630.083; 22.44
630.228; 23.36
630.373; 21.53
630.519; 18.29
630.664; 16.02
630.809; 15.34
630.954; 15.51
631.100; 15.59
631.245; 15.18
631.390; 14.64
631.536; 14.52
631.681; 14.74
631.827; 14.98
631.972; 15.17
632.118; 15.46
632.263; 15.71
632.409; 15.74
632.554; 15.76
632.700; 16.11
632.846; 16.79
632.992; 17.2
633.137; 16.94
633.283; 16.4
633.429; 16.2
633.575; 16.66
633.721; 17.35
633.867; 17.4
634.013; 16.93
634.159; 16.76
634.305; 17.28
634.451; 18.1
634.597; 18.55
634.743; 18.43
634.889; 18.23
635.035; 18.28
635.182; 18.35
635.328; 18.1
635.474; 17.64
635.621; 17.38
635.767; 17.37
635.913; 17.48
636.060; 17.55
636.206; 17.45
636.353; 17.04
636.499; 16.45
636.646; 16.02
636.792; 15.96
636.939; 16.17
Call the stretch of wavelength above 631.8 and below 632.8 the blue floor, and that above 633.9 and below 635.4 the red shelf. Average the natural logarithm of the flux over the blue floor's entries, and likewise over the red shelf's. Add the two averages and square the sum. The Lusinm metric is 31.7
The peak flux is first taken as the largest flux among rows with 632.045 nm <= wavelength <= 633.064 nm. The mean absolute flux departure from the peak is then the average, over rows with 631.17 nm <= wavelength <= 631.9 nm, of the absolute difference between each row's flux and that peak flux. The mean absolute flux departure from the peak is 2.4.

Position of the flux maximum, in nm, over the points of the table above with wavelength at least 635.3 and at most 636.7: 635.328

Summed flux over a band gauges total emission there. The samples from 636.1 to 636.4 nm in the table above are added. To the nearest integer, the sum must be 34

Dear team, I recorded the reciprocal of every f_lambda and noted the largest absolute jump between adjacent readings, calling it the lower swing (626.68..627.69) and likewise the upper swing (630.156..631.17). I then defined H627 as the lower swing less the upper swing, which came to -0.0059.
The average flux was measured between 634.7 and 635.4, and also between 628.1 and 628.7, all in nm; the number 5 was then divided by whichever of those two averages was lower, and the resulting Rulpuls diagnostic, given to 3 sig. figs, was 0.309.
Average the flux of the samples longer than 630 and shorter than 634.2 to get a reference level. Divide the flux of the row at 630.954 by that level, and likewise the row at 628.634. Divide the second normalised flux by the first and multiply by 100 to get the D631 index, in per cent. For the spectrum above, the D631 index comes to 104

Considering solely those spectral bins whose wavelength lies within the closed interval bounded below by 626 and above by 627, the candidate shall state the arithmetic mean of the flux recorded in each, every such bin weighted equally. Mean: 15.8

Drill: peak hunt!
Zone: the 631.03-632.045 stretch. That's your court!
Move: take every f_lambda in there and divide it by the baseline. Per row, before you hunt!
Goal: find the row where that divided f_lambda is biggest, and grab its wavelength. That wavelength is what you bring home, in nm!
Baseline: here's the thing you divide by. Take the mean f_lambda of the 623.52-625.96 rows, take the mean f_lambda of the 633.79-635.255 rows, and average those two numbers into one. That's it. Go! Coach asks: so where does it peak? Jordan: 631.100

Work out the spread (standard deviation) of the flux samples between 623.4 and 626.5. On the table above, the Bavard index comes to 1.1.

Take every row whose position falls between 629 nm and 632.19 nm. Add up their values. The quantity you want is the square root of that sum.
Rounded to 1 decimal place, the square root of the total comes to 19.3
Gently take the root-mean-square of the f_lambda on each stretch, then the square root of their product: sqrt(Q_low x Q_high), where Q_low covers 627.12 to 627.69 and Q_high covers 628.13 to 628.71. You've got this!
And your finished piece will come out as 16.6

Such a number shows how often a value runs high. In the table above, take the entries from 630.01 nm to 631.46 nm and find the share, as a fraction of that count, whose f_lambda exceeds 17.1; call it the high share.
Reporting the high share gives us 0.4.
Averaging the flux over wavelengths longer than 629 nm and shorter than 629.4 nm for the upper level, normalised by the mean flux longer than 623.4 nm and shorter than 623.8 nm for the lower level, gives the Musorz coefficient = 1.02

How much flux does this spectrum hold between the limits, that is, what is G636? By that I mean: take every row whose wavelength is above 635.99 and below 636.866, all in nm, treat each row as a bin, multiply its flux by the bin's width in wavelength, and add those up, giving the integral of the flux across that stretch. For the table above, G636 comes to 14.7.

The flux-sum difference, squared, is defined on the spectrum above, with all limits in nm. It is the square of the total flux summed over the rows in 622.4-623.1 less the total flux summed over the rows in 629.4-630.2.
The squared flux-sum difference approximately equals 33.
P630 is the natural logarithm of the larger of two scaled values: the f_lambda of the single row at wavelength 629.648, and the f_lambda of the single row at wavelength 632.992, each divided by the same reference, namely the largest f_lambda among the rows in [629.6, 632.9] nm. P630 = -0.31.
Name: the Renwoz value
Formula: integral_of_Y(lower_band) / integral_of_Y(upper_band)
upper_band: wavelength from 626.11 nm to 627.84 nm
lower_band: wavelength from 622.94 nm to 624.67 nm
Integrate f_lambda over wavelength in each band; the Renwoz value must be 1.08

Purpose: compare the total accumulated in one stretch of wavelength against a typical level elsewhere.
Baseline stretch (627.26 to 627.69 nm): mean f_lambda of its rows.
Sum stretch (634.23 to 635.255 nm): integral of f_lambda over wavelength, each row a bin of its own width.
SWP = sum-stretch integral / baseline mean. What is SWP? 1.1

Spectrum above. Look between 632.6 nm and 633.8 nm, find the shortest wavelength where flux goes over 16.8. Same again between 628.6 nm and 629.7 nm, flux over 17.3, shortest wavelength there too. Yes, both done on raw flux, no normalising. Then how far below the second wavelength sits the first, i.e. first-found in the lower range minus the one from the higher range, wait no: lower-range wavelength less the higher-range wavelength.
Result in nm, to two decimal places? -4.07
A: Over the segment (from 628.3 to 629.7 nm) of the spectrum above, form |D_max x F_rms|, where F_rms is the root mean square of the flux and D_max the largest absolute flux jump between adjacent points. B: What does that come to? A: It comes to 14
